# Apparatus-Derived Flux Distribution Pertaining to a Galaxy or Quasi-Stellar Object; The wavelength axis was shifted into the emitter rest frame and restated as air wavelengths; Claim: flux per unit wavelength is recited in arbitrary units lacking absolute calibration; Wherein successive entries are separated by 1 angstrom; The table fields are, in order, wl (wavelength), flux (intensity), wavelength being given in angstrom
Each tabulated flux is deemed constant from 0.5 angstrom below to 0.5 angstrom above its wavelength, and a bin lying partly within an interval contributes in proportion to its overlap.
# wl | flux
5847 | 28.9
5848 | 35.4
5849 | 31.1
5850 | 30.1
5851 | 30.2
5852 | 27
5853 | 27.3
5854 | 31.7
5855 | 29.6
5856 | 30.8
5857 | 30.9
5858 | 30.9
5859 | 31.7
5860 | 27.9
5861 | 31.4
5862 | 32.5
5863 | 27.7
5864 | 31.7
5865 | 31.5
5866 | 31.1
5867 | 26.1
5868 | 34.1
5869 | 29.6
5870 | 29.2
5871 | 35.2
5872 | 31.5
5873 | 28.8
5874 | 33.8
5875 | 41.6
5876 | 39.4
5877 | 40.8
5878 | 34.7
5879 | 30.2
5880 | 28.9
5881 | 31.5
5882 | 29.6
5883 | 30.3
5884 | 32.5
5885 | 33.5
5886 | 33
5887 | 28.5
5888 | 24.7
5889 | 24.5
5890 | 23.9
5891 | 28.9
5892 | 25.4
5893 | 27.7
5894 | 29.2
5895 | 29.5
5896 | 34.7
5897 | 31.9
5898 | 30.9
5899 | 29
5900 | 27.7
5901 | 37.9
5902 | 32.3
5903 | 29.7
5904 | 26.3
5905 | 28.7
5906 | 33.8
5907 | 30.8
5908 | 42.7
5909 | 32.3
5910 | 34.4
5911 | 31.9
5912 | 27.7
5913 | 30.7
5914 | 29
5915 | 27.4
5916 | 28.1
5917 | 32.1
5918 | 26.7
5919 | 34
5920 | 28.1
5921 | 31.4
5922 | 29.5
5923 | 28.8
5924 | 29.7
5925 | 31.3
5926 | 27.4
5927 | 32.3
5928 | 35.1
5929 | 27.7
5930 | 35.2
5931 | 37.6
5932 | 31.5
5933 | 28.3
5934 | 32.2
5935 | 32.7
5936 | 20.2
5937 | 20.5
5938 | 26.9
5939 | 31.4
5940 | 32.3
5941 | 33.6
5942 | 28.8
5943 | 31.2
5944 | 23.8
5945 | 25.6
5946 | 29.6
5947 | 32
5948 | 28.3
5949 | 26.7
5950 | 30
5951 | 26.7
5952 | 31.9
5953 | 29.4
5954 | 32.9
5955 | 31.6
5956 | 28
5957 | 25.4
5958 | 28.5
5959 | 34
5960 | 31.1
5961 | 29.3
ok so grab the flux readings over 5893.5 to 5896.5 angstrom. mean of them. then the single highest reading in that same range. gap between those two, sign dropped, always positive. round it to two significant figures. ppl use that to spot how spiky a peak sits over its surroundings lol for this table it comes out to 3.6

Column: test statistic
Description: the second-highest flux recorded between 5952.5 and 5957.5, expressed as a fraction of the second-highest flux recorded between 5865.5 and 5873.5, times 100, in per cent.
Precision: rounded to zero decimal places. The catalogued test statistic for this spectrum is 93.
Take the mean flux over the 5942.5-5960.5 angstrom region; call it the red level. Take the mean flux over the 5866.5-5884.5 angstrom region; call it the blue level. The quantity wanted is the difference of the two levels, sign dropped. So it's 3.4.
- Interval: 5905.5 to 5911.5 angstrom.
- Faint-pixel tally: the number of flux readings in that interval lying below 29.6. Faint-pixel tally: 0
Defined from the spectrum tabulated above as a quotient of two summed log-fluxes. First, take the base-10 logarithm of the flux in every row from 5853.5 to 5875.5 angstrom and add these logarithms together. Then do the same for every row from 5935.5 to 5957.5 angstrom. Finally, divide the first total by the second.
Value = 1.03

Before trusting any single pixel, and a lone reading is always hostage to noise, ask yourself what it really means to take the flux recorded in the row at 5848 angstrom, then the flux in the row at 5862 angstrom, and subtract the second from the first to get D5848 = 2.9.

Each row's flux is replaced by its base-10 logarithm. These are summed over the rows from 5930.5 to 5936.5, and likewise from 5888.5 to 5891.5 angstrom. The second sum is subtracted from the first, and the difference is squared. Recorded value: 21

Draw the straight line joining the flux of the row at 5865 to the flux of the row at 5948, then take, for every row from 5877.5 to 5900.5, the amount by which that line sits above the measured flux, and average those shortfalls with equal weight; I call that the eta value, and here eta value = 1.0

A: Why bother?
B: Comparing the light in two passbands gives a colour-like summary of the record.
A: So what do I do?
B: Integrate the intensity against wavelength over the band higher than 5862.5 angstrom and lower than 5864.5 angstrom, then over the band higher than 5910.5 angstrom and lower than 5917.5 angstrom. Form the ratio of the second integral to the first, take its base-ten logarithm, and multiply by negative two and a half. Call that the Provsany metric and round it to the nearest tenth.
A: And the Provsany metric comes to -1.4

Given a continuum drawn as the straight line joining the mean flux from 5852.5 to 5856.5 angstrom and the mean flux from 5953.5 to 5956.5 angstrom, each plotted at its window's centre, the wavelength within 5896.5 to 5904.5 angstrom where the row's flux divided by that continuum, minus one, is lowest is 5904 angstrom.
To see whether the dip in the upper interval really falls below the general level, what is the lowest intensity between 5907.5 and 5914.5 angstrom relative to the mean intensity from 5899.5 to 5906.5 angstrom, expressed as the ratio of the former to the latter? 0.90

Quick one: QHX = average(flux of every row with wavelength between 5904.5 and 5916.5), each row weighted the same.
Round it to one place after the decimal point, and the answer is 31.5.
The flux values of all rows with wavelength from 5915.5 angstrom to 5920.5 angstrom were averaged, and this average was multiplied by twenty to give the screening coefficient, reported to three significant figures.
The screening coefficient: 596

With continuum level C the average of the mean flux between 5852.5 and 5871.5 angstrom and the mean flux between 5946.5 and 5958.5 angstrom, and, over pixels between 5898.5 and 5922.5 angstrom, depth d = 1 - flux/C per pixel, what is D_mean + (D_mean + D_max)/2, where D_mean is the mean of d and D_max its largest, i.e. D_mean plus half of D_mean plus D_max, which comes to 0.011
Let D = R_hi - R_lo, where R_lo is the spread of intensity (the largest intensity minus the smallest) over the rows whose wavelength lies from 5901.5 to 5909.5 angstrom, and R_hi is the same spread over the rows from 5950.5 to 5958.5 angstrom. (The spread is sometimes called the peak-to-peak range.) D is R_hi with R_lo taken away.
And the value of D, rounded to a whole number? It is -9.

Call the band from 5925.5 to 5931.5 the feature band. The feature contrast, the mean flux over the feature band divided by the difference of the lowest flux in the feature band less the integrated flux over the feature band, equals -0.19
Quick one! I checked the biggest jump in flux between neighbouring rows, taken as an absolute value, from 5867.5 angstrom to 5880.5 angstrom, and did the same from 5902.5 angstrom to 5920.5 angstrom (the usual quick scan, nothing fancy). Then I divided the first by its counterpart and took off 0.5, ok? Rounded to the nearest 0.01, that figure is 0.16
